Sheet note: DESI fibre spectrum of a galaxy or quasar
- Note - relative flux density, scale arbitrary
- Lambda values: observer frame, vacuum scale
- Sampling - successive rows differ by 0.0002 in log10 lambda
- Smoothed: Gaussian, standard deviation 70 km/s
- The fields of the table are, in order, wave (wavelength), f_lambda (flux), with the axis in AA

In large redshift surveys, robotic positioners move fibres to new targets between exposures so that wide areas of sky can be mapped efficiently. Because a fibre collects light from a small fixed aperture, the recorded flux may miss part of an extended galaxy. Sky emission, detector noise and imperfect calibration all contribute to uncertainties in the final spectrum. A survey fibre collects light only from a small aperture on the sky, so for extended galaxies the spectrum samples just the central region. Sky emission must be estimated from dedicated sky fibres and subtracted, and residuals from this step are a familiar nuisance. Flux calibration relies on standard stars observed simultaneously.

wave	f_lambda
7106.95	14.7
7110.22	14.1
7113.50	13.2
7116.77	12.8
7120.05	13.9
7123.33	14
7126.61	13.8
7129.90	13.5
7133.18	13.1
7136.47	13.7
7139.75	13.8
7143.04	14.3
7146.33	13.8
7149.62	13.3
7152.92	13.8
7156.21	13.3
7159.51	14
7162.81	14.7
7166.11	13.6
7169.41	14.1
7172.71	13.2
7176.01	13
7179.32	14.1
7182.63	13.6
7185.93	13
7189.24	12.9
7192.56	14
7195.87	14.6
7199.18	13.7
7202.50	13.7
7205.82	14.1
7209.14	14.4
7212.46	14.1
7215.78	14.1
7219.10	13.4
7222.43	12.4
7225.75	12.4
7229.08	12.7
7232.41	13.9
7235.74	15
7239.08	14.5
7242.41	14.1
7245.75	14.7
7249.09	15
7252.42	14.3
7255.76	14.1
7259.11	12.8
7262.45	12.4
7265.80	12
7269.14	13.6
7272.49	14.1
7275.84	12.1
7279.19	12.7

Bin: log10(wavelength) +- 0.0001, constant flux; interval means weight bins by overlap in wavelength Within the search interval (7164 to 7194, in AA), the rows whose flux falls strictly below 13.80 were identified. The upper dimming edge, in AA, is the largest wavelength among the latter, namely 7189.24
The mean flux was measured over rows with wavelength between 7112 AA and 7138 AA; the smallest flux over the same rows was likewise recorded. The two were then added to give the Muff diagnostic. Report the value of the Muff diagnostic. 26.3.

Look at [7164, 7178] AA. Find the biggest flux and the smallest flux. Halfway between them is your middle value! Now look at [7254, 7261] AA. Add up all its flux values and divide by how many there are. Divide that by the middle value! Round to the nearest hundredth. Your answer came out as 0.99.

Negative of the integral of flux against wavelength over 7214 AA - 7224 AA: -133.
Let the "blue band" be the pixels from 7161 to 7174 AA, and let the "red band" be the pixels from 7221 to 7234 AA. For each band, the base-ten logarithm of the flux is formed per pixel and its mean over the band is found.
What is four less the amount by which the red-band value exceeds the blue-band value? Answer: 4.03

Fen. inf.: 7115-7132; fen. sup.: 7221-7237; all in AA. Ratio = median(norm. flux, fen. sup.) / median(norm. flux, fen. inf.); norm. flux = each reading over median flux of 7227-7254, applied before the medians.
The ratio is 0.92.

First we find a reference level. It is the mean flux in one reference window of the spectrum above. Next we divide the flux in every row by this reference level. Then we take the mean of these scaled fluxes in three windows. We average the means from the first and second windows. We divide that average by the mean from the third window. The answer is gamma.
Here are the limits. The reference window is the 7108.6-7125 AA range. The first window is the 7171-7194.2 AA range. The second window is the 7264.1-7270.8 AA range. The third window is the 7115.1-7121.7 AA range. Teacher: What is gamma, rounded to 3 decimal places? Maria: 0.981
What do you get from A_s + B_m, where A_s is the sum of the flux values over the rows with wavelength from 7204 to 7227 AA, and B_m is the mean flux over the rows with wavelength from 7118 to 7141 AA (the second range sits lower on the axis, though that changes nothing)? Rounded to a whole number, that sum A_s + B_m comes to 109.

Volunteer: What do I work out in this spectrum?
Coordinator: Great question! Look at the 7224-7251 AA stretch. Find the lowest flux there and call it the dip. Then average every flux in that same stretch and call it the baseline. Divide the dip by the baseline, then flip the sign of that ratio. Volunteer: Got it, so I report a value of -0.883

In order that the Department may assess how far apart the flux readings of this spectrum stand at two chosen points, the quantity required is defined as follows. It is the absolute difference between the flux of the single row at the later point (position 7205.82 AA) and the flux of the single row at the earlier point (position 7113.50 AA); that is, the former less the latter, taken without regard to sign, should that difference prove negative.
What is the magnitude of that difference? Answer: 0.9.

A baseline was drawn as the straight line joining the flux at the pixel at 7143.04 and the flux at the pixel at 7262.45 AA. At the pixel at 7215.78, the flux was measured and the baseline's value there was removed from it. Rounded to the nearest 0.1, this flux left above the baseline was 1.0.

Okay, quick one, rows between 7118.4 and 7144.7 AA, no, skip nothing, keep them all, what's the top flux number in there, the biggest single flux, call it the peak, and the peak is 14.3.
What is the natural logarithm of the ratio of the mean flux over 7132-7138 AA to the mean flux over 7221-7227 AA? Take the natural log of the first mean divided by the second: 0.08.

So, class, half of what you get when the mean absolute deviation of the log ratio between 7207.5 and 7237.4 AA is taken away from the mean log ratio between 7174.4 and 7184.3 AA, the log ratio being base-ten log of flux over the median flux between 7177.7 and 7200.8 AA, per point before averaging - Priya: -0.0148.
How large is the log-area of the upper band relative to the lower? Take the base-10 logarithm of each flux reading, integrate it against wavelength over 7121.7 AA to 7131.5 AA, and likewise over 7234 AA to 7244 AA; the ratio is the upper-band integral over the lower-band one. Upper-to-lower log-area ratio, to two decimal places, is 1.04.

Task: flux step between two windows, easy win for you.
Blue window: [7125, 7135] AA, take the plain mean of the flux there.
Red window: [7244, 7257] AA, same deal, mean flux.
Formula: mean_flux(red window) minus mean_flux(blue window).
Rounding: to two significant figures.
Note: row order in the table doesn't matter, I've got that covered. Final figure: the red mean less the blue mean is 1.1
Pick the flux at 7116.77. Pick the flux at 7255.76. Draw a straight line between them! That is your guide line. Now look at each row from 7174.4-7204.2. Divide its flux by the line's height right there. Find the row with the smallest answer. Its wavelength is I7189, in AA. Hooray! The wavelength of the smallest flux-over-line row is 7189.24 AA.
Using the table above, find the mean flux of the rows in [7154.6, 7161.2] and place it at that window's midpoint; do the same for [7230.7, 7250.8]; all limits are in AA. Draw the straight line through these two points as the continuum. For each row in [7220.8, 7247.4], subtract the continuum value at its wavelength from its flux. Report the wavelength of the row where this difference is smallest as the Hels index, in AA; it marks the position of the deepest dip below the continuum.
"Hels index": 7225.75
